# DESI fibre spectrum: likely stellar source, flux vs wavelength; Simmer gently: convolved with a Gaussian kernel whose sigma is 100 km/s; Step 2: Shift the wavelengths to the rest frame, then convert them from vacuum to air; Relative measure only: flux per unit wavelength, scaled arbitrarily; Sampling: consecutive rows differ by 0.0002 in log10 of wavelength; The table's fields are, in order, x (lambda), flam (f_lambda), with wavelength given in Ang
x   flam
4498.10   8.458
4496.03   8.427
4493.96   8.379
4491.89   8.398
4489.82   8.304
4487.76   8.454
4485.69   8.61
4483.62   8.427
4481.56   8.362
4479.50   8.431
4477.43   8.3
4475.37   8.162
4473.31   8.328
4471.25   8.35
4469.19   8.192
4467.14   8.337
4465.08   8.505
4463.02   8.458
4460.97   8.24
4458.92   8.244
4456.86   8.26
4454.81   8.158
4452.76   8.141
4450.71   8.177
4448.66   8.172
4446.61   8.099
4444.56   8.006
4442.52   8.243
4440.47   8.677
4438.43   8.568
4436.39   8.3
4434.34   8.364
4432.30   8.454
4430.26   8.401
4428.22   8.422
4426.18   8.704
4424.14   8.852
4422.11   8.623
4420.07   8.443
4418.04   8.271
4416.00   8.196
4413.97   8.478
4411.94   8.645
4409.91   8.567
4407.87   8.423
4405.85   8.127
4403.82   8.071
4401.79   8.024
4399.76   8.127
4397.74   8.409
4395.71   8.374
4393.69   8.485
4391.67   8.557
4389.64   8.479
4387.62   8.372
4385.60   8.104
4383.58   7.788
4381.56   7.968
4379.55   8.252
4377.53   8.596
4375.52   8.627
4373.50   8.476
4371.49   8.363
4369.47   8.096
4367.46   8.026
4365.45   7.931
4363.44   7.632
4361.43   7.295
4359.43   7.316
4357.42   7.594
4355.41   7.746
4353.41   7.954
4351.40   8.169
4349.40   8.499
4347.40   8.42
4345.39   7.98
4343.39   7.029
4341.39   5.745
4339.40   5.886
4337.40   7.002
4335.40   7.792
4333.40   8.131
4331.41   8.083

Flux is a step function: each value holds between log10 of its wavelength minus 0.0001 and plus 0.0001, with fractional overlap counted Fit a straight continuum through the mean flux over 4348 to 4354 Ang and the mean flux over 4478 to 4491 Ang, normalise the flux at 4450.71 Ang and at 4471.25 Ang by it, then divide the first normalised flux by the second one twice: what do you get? 0.99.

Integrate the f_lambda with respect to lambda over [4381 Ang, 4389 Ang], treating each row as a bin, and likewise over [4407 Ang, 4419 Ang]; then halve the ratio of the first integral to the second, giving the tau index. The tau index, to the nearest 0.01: 0.32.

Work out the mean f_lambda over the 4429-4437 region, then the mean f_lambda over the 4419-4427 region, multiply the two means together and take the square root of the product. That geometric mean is 8.52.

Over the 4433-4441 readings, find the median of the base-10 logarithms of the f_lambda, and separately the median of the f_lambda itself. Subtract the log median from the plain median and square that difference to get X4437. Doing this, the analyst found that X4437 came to 57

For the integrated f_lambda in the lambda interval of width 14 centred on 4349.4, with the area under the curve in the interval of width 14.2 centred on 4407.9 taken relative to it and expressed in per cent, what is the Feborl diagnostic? 106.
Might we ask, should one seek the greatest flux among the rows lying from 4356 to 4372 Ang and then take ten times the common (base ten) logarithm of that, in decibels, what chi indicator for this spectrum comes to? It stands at 9.22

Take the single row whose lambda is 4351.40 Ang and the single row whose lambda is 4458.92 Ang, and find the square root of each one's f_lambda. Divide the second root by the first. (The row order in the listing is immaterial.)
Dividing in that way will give 1.00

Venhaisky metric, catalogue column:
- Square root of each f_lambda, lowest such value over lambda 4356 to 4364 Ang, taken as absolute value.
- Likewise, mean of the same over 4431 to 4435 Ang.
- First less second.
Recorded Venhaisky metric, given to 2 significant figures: -0.20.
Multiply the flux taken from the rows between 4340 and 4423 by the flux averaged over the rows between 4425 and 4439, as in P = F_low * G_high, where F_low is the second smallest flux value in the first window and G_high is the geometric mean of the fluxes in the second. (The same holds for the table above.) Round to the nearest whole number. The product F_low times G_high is 59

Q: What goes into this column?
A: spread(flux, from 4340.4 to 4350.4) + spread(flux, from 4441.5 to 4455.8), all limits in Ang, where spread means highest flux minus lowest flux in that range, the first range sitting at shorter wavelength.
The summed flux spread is 3.0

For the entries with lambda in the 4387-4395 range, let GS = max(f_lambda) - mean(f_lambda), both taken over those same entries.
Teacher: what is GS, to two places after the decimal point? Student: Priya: 0.08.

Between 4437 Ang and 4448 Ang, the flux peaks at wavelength 4440.47 Ang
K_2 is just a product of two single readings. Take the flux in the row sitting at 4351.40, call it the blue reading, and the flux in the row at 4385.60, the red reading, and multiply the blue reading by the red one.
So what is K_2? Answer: 66.2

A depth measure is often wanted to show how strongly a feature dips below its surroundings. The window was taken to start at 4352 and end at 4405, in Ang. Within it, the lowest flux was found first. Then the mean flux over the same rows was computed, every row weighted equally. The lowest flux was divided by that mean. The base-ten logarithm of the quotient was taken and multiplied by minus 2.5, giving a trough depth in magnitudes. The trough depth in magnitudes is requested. 0.11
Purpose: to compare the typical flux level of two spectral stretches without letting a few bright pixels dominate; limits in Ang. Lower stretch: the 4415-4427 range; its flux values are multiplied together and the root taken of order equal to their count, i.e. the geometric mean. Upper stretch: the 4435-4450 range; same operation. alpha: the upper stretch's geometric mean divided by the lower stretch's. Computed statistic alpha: 0.97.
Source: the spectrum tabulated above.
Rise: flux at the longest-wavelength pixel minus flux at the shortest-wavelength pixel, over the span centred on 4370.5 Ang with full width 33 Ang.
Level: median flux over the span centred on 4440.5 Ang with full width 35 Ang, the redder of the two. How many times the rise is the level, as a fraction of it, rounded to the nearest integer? 23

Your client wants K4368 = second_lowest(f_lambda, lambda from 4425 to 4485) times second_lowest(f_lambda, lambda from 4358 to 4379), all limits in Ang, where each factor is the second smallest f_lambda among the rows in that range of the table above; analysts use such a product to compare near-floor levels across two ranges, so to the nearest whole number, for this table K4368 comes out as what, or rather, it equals 59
